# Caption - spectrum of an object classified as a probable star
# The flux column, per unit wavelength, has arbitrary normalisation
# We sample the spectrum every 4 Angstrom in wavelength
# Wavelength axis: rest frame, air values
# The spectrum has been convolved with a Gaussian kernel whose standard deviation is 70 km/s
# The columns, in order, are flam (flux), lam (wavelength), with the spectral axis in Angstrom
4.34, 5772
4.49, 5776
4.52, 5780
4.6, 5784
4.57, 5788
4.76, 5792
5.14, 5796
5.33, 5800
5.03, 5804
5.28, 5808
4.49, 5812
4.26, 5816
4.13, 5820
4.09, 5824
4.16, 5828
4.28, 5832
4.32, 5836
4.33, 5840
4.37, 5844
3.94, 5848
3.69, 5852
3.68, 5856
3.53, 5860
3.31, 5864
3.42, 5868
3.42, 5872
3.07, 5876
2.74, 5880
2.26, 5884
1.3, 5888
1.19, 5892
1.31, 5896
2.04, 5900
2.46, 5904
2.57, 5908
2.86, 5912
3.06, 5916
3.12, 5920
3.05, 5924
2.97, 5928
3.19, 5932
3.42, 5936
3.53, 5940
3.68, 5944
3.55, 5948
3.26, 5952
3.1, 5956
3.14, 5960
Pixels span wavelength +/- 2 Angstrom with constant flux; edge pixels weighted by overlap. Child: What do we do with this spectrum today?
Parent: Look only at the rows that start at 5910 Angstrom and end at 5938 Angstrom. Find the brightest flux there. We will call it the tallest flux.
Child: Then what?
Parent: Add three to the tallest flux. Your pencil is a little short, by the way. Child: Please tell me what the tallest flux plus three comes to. 6.4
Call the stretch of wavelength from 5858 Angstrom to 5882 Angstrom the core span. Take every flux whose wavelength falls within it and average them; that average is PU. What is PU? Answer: 3.2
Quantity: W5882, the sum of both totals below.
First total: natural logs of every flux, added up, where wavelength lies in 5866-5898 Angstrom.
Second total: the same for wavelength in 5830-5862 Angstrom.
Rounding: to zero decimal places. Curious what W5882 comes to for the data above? 17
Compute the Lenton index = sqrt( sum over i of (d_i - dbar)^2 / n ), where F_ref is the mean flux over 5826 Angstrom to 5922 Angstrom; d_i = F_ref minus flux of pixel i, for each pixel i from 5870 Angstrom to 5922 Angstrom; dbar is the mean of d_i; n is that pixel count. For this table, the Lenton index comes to 0.72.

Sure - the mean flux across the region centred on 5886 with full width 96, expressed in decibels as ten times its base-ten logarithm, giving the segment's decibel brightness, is 4.7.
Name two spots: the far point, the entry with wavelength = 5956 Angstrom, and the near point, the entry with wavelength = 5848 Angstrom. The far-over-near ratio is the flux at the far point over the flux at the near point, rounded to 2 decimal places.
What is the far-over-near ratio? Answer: 0.79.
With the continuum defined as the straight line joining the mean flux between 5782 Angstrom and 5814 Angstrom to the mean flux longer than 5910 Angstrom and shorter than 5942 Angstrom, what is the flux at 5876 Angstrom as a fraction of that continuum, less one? -0.20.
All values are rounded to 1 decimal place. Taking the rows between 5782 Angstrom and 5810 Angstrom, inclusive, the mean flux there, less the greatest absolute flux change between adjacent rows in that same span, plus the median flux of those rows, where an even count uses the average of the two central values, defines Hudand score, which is 9.6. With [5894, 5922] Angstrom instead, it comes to 4.3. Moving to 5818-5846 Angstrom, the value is 8.4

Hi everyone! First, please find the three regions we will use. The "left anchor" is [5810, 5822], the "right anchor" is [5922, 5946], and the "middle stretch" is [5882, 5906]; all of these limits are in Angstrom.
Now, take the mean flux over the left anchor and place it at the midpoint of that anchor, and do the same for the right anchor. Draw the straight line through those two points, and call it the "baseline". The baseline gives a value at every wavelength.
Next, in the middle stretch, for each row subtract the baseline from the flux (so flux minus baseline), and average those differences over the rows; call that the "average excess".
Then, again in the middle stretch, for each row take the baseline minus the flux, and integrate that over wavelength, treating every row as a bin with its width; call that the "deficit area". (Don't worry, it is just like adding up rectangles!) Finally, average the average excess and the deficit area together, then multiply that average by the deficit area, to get 977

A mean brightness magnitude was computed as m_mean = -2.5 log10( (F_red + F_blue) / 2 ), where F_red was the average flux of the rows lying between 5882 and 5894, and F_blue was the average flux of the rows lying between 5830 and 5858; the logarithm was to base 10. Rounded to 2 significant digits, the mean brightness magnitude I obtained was -1.1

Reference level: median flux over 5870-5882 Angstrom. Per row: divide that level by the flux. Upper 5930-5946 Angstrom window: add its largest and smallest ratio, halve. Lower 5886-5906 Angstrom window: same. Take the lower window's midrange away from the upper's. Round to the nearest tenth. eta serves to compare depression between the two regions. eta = -1.0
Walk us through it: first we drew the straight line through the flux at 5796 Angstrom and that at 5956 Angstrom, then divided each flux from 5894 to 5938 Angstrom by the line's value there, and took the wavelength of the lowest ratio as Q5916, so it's 5896 Angstrom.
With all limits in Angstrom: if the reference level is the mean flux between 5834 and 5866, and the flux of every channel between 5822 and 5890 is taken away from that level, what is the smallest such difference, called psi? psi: -0.5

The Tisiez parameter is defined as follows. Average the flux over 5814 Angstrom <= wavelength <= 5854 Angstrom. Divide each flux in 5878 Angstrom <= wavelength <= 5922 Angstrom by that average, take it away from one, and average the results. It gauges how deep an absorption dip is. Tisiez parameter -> 0.46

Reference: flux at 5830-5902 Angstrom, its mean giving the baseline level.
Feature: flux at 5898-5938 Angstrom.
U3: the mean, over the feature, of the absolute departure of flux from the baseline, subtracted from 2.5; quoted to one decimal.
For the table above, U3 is 2.2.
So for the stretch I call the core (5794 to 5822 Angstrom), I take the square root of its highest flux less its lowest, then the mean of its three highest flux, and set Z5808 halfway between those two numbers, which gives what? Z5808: 3.2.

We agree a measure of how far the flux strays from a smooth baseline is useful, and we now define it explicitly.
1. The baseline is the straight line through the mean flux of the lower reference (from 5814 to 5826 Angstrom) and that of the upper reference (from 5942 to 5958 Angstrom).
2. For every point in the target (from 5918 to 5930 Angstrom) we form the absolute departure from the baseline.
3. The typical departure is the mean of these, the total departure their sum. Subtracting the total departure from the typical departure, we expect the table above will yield -1.0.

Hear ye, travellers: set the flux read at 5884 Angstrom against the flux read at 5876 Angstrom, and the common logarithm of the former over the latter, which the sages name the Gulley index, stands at -0.13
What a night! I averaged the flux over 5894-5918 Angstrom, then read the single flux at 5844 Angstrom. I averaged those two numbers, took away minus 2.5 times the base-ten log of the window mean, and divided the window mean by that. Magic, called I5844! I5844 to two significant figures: 0.55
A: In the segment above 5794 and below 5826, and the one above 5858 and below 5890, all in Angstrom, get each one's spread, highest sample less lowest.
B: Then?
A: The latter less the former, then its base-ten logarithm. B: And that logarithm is 0.0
